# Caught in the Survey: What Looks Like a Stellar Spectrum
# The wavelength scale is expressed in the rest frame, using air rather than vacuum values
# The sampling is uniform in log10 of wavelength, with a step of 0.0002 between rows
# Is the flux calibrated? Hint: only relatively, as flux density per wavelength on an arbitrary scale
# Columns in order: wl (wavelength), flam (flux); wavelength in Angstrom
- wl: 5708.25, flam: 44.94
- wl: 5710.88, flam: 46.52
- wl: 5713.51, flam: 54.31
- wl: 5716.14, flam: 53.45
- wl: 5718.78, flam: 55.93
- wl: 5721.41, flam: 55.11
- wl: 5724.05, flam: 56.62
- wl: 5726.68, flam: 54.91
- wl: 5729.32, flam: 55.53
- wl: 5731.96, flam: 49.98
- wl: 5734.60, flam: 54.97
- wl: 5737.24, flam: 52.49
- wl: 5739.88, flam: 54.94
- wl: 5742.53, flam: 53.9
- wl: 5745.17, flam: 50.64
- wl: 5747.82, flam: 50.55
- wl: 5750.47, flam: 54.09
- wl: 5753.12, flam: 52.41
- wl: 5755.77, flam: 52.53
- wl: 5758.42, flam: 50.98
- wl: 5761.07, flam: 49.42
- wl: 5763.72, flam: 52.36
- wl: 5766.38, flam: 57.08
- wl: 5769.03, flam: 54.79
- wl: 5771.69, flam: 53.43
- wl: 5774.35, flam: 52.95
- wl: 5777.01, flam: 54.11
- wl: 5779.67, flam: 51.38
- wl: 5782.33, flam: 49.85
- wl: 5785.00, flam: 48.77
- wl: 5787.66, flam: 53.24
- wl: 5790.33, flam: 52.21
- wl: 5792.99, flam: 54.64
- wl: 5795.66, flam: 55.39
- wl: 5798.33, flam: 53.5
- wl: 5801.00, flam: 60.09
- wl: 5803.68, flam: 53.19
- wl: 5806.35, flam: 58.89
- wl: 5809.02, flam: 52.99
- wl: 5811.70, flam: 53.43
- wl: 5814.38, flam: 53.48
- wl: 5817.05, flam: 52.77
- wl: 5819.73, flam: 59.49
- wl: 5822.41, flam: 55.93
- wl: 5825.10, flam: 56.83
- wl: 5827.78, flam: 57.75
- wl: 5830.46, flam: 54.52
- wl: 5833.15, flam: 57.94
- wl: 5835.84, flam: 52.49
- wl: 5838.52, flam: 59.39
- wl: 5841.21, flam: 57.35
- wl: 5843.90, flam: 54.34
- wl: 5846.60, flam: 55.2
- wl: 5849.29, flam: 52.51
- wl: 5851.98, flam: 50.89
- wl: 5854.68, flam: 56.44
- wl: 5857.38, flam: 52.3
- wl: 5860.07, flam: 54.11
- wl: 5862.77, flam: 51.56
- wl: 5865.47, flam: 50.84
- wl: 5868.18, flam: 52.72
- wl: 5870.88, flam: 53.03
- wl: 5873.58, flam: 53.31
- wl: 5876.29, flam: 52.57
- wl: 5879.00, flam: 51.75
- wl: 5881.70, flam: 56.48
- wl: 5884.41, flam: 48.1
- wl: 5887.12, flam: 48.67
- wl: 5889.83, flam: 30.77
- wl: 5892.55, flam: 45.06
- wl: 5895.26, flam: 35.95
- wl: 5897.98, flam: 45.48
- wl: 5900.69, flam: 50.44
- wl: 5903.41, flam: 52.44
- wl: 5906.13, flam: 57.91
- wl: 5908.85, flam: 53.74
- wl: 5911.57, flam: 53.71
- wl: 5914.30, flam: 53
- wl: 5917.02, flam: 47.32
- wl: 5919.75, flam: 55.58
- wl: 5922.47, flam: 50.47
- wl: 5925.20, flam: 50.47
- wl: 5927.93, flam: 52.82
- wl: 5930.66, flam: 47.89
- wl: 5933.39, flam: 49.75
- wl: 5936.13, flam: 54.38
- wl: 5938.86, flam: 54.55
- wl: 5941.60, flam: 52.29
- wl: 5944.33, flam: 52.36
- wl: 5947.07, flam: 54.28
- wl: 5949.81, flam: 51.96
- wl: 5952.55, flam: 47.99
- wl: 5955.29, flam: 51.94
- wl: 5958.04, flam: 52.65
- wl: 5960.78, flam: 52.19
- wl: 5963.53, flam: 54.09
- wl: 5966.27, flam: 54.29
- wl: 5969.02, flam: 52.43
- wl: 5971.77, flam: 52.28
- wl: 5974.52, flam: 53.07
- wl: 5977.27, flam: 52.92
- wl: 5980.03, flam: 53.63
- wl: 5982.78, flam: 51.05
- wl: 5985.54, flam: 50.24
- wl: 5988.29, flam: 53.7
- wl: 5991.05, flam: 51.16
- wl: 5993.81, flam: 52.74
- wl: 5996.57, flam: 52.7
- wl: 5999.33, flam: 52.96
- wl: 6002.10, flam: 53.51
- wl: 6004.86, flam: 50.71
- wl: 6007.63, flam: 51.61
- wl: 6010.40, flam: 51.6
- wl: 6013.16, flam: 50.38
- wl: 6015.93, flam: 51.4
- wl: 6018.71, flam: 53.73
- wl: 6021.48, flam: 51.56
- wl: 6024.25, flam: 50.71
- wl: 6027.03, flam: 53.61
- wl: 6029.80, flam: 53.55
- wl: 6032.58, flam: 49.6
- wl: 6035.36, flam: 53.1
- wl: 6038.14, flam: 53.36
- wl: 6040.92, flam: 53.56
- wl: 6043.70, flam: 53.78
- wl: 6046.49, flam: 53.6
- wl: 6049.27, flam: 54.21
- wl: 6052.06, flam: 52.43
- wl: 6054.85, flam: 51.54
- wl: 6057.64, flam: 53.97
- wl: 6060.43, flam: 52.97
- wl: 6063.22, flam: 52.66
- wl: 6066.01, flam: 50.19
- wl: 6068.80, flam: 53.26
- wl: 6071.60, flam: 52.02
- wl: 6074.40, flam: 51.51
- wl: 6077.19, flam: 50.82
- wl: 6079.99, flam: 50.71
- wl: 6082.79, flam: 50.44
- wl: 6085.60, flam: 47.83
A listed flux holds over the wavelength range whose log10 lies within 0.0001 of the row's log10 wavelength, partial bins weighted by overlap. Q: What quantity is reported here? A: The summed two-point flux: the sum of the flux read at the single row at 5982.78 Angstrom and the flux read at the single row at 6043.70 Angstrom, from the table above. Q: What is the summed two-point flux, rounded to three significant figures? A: 105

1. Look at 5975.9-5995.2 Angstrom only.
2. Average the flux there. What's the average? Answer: 52.2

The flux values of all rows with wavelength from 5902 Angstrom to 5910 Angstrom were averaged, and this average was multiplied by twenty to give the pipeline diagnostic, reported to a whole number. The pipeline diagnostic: 1094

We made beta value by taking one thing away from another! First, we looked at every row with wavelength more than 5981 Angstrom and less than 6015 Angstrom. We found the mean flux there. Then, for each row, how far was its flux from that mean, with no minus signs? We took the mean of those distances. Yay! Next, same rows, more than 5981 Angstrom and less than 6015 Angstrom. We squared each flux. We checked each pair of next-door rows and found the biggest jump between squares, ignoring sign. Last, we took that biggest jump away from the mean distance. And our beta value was -359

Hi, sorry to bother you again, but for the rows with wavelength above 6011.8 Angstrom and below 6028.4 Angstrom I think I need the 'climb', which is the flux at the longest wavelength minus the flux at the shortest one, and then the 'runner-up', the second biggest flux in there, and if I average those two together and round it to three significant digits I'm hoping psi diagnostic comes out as 28.4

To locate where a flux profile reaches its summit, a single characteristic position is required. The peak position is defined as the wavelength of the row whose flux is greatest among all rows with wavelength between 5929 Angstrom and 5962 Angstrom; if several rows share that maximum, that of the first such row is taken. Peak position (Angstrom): 5938.86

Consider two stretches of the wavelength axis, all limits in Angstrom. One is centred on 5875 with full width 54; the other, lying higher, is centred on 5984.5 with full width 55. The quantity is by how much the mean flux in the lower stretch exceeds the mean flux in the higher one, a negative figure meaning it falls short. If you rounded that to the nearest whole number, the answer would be -3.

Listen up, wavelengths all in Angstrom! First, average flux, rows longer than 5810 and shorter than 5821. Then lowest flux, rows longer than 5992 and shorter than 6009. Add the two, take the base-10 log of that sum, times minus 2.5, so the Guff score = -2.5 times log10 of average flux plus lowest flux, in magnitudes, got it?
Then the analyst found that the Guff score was -5.06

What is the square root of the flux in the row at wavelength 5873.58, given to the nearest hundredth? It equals 7.30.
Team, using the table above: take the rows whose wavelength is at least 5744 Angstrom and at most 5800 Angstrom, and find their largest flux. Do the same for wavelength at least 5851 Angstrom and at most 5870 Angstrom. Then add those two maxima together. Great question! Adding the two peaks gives 114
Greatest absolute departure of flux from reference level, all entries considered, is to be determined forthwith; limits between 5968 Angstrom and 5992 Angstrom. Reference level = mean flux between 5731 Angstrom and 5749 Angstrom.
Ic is 2.3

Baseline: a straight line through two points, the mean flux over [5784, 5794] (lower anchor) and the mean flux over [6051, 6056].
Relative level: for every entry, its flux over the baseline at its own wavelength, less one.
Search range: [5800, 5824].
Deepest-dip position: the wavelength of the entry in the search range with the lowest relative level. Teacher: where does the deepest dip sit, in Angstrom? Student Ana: 5817.05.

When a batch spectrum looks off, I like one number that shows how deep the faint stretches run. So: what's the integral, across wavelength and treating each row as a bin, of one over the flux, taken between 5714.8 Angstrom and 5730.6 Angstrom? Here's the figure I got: 0.286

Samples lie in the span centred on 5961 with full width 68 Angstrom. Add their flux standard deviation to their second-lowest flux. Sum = 49.8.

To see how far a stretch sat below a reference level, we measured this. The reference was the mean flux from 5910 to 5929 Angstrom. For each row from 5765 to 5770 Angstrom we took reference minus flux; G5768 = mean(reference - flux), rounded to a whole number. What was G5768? -4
